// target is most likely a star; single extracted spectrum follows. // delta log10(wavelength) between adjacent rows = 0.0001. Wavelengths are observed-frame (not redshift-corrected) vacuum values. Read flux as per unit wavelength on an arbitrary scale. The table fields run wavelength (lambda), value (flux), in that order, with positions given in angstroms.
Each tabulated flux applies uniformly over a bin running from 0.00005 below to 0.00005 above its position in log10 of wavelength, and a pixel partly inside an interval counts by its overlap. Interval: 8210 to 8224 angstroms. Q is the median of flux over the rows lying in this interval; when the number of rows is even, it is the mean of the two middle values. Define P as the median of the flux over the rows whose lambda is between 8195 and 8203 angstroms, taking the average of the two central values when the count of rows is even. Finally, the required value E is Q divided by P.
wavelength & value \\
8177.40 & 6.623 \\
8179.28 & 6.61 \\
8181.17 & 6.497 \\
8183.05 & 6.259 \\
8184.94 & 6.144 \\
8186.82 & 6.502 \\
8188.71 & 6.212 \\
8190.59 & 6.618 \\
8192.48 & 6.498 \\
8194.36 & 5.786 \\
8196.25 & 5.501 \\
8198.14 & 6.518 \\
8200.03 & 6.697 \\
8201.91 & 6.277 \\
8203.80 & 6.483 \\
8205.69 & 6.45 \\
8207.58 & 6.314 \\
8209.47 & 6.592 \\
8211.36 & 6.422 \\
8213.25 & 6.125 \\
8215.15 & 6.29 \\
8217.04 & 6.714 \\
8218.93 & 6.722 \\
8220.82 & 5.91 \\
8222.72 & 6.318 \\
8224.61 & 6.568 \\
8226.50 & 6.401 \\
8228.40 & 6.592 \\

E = 0.988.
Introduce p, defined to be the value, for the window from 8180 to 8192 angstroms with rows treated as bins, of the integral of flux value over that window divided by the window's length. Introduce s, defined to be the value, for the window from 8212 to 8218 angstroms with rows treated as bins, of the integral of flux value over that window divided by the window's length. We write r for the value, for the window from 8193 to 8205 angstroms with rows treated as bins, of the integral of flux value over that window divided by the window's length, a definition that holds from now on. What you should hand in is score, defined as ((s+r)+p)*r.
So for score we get 118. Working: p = 6.38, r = 6.23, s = 6.38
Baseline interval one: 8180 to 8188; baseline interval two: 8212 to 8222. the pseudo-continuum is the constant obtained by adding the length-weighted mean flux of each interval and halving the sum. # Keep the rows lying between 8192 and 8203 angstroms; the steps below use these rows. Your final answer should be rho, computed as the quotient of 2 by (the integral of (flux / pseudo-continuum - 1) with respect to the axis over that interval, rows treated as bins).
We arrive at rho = -8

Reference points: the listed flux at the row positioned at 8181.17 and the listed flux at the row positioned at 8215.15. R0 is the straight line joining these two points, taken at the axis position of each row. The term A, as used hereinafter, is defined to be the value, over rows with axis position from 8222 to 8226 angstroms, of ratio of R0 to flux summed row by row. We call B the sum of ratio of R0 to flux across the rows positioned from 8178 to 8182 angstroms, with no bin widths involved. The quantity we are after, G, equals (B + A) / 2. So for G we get 1.96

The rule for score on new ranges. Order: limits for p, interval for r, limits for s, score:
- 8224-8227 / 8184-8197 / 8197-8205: 119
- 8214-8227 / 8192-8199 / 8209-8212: 115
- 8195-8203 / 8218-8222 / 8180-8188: 119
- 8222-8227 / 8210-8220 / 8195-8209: 124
